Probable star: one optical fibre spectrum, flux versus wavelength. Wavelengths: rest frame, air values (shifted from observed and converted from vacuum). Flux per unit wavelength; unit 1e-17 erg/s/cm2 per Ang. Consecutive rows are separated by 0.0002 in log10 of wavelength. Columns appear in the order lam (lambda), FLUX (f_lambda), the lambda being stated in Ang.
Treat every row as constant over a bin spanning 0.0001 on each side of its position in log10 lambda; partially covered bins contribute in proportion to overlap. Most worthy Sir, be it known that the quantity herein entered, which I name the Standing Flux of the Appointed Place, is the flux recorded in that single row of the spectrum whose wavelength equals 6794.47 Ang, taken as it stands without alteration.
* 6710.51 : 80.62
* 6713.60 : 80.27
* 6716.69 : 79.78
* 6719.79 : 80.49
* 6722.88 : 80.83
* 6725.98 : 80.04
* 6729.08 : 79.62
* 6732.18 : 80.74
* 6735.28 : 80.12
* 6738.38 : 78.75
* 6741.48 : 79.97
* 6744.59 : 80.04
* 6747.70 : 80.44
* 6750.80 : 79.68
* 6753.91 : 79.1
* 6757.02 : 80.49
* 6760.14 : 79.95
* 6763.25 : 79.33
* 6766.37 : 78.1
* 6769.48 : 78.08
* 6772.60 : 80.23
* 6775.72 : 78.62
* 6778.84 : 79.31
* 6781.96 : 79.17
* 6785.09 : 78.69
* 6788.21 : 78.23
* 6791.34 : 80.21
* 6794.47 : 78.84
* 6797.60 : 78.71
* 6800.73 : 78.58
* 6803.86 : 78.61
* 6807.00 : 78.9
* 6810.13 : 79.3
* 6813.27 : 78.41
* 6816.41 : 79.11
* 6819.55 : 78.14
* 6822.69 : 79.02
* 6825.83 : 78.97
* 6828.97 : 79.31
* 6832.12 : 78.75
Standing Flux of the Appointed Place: 78.84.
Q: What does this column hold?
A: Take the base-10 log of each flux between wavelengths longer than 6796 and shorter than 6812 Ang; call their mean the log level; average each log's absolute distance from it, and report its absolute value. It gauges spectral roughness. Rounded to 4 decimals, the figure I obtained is 0.0012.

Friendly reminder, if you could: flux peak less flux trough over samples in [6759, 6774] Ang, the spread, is 2.15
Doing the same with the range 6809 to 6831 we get 1.17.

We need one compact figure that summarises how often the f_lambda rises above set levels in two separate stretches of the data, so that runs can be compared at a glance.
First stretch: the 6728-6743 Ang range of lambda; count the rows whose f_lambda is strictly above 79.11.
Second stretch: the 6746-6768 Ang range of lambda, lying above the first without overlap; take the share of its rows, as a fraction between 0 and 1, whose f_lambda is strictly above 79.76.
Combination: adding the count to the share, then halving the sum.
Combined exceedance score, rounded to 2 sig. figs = 2.2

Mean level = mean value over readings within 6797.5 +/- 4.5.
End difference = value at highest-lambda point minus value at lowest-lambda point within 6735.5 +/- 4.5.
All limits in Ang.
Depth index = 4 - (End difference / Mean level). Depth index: 4.03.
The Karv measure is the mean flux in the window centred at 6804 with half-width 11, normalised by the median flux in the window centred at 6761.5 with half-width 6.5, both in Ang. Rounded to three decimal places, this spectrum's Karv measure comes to 0.989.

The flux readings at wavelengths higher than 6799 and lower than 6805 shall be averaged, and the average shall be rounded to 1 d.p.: 78.6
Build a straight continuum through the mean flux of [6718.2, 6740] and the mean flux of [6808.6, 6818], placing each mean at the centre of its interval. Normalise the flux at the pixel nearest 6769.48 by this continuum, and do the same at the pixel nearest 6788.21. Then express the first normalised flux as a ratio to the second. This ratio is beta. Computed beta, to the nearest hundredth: 0.99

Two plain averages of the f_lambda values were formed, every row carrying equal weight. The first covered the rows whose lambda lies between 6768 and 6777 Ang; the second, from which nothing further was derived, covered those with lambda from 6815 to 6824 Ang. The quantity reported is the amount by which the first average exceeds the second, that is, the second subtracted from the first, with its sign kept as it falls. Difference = 0.22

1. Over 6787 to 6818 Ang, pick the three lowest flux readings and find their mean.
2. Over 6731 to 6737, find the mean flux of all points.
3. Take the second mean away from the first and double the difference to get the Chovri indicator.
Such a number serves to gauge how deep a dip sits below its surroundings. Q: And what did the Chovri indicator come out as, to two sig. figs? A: -4.0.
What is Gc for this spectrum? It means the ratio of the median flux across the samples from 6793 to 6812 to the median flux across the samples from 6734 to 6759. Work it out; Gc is 0.98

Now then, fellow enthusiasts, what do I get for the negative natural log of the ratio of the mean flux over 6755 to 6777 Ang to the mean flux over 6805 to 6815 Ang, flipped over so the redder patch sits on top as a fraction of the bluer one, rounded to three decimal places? 0.005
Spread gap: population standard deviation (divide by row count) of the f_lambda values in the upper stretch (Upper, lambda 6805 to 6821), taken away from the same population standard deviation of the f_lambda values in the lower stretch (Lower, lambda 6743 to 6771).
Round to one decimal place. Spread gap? 0.4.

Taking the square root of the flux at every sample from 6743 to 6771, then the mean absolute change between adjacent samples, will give 0.039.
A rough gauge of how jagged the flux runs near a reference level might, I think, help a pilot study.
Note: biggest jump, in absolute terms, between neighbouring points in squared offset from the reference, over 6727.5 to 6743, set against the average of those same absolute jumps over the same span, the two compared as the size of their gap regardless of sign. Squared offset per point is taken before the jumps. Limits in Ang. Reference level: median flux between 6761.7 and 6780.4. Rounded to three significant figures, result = 1.02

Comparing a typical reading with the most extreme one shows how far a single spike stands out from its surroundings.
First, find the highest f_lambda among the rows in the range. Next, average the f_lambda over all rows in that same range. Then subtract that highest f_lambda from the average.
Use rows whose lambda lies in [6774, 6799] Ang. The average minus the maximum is -1.24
